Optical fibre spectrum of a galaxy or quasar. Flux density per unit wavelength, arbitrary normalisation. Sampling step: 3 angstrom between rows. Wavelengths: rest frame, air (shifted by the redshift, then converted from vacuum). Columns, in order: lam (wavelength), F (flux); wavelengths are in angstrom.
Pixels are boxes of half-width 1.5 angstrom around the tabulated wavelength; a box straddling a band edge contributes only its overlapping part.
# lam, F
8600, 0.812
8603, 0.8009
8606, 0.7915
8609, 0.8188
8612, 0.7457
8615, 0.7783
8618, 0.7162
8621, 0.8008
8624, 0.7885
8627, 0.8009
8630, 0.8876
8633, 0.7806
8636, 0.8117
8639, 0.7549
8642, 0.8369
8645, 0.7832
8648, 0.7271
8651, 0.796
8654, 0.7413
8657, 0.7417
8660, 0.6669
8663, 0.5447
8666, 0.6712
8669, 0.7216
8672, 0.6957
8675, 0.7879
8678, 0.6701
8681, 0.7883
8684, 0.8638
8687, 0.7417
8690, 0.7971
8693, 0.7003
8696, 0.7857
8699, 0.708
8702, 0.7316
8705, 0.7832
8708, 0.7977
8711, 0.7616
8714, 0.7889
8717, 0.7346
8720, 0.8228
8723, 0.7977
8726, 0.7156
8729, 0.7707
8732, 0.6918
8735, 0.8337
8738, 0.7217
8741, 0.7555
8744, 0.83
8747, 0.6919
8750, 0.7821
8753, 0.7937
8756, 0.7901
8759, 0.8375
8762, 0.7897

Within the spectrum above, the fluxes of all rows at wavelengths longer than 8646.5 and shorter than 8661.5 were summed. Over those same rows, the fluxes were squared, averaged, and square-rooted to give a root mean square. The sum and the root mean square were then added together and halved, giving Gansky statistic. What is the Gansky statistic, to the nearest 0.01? 2.20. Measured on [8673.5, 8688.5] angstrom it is 2.31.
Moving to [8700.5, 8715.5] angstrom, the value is 2.32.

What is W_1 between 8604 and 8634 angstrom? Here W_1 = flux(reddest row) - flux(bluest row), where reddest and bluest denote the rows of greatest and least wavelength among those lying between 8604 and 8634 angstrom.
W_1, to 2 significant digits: -0.011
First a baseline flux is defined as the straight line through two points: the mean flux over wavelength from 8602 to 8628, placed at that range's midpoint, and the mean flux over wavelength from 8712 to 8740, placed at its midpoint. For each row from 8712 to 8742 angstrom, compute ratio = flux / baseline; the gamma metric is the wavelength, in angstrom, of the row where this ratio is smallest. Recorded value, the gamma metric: 8732 angstrom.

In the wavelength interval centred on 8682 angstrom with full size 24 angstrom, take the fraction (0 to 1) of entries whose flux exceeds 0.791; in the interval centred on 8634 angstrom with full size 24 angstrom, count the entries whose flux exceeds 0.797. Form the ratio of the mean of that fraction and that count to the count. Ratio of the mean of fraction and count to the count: 0.531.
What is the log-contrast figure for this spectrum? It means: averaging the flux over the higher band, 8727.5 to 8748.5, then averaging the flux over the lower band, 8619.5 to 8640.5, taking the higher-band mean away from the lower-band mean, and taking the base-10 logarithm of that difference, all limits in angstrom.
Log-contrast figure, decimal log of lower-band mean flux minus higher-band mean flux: -1.3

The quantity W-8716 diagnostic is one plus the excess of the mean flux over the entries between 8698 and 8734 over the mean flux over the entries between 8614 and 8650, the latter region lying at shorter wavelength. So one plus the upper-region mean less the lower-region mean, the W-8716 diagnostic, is 0.97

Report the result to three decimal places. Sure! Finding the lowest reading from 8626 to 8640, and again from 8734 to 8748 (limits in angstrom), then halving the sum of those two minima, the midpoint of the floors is 0.723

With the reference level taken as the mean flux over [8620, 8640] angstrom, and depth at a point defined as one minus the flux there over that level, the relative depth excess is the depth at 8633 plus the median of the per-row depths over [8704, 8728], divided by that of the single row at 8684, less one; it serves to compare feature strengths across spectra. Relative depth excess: -1.7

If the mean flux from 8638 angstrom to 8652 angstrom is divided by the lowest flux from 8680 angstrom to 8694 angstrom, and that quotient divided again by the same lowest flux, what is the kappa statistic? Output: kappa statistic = 1.59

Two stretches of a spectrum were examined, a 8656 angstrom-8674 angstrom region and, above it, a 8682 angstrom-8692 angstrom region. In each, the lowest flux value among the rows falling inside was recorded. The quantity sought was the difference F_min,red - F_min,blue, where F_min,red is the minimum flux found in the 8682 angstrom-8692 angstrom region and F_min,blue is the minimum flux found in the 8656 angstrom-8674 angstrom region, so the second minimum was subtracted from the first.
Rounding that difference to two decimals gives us 0.20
